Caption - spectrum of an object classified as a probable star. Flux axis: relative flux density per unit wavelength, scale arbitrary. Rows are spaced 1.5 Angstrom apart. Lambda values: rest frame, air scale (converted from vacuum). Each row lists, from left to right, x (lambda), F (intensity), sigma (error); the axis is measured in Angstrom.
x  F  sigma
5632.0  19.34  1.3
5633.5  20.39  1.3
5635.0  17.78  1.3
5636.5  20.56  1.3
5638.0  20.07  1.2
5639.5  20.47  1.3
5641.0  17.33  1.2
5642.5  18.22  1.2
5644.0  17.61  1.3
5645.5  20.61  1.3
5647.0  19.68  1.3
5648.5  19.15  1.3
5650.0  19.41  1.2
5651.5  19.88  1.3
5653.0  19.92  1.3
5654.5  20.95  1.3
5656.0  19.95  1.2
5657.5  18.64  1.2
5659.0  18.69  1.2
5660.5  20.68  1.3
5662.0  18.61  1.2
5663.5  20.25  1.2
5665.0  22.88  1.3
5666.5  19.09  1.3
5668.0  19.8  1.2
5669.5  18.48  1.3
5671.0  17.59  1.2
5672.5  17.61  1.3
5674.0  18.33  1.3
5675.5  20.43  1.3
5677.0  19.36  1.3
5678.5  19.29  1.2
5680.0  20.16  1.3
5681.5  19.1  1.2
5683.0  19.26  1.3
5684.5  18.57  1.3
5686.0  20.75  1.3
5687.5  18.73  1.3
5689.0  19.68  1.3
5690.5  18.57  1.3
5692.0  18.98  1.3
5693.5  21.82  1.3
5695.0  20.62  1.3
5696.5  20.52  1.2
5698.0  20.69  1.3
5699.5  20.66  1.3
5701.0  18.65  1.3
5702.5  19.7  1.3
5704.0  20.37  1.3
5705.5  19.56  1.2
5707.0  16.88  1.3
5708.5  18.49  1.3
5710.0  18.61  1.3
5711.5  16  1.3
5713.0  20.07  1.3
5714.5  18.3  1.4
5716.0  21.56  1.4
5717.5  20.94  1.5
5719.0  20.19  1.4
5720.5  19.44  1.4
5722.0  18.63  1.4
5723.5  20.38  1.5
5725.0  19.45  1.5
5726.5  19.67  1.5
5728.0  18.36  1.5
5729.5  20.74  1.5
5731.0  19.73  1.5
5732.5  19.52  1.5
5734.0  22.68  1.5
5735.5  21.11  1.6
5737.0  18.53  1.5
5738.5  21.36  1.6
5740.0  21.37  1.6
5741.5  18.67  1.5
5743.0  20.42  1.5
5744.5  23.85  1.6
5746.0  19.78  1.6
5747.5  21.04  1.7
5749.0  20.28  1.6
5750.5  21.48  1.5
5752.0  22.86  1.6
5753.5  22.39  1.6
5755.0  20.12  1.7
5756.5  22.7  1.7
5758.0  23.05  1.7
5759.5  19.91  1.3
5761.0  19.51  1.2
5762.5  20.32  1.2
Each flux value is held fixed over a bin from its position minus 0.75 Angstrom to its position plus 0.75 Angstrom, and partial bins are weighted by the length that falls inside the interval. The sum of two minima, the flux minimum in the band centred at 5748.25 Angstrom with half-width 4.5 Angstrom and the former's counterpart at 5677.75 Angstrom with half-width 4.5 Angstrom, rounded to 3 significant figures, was 38.1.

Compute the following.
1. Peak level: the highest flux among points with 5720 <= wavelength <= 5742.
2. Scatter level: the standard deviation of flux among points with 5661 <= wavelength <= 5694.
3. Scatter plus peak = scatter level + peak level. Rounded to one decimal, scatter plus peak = 23.9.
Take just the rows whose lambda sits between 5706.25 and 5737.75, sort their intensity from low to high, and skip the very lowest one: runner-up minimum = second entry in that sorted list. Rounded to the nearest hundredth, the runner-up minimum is 16.88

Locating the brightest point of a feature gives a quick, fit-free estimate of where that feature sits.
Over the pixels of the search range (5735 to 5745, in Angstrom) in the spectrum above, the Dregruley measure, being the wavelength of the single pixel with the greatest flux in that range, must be 5744.5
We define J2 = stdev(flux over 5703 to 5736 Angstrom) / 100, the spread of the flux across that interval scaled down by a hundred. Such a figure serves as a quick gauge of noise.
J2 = 0.015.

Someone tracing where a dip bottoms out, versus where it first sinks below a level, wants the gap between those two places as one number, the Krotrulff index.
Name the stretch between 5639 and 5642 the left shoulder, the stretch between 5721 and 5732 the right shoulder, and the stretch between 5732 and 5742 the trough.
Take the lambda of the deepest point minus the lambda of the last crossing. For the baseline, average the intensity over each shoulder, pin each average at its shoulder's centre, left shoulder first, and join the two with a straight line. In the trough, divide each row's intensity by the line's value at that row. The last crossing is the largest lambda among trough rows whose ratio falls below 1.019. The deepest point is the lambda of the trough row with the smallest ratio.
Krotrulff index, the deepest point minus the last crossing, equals -4.5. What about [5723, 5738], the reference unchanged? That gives -9.0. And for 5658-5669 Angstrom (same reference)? -4.5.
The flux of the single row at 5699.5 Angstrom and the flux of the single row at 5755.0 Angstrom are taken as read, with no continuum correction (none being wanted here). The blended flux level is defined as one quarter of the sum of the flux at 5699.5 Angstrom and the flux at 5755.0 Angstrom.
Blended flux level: 10.2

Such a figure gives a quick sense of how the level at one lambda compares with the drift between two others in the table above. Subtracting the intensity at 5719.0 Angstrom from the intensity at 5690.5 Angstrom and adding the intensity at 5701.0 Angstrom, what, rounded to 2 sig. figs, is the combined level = 17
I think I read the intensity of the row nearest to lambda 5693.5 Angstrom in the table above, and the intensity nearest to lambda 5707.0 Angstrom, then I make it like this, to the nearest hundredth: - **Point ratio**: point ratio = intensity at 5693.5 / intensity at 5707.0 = 1.29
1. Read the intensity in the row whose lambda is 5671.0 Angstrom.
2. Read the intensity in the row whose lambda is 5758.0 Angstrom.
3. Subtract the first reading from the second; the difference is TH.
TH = 5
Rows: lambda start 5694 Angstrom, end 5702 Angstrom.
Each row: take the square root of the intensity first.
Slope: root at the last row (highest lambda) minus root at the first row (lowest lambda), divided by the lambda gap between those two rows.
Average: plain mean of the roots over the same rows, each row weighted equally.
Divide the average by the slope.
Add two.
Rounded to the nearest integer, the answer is -119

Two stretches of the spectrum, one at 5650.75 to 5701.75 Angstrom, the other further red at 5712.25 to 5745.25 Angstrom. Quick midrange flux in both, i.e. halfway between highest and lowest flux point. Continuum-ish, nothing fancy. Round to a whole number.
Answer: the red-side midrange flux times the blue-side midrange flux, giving 426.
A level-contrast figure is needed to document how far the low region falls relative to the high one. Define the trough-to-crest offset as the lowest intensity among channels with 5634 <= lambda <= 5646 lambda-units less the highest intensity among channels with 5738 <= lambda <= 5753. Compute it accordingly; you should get -6.5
